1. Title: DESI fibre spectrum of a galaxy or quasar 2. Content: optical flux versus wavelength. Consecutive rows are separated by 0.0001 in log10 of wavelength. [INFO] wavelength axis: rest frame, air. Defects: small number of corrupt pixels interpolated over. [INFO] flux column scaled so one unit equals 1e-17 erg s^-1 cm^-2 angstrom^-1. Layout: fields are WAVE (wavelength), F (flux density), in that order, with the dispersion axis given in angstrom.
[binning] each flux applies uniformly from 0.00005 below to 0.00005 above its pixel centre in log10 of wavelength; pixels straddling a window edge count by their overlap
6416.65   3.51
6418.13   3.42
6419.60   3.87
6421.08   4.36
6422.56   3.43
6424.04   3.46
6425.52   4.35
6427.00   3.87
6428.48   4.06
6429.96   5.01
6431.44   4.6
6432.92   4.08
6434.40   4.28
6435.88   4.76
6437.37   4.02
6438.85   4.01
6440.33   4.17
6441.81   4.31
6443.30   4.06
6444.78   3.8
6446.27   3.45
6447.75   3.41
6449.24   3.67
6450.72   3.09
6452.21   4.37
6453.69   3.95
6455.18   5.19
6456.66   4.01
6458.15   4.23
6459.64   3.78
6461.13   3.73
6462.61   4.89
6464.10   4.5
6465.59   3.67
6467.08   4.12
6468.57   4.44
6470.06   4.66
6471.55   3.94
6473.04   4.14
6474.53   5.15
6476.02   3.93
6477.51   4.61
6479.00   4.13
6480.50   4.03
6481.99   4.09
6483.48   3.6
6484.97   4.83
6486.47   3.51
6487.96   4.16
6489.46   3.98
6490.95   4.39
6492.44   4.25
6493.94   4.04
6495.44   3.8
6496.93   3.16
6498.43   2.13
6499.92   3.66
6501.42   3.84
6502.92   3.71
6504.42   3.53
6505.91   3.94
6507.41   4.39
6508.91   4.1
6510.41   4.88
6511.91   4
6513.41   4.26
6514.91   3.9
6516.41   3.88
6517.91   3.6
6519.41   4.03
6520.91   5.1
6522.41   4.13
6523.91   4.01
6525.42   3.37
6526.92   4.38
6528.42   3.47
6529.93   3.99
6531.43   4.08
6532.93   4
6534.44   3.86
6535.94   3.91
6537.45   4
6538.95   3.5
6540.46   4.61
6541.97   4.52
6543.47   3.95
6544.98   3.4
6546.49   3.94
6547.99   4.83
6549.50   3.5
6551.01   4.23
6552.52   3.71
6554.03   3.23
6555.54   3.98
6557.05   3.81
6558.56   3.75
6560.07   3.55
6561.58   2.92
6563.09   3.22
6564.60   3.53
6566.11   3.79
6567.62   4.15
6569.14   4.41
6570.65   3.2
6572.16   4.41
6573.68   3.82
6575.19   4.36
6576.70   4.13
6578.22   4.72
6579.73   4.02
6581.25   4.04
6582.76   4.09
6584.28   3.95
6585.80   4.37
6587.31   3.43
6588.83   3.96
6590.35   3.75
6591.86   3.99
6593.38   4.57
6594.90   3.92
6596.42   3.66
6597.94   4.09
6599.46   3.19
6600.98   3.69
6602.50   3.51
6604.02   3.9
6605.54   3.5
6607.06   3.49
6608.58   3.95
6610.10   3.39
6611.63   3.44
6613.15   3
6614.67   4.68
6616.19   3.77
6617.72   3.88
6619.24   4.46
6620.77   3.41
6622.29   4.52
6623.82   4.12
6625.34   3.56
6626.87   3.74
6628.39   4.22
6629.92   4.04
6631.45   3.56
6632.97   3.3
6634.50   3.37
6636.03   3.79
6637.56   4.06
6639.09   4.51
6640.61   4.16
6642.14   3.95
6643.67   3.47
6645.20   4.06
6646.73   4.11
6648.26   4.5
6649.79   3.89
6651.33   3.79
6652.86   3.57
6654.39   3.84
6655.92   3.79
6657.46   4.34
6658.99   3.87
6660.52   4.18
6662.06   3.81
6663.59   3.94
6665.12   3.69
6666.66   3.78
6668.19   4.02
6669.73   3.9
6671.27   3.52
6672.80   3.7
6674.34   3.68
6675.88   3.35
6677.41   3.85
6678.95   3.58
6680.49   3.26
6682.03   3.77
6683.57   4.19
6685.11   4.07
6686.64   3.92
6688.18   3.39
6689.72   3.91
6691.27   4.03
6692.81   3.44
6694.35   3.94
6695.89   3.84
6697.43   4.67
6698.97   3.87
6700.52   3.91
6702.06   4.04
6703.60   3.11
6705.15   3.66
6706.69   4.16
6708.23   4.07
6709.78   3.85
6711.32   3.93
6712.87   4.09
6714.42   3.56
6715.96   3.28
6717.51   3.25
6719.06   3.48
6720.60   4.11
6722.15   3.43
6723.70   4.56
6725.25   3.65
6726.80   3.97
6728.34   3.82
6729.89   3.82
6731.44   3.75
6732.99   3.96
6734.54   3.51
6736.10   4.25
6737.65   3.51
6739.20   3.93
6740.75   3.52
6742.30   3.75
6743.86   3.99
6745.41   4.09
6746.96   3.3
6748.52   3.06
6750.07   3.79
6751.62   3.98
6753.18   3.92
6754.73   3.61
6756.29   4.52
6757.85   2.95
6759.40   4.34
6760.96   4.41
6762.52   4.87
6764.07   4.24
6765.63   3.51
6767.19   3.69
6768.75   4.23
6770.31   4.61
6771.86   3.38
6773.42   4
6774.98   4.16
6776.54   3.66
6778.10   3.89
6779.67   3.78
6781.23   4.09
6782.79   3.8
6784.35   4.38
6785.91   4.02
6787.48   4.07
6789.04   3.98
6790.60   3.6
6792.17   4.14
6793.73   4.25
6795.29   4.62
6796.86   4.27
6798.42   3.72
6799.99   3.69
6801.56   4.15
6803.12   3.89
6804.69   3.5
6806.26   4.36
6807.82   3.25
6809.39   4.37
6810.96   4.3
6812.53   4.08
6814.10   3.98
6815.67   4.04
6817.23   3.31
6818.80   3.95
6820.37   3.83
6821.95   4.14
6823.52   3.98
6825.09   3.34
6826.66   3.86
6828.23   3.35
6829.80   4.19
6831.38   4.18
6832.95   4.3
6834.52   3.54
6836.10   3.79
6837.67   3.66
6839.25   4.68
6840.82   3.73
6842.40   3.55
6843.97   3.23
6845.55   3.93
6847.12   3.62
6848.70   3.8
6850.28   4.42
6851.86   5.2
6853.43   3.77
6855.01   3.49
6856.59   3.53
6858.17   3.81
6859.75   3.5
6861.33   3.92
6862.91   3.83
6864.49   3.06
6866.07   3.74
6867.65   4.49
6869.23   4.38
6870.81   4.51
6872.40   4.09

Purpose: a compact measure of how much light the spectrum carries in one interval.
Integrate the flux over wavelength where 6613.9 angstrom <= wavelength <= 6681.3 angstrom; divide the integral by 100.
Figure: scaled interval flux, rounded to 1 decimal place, 2.6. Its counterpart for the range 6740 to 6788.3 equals 1.9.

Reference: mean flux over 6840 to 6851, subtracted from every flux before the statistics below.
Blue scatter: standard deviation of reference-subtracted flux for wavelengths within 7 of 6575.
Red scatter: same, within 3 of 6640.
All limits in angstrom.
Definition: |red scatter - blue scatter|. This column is 0.20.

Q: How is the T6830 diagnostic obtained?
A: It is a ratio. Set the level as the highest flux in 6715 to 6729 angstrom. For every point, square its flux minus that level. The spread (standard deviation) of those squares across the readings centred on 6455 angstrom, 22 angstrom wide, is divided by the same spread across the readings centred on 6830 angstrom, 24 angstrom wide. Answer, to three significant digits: 1.24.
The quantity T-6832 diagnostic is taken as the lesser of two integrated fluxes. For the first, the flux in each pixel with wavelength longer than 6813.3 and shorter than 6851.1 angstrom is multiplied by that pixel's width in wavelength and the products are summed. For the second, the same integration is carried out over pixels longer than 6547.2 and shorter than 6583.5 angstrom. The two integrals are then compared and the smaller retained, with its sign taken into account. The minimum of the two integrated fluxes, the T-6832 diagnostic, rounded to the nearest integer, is 141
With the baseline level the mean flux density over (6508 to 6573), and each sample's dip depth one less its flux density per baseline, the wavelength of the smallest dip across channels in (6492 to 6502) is 6492.44 angstrom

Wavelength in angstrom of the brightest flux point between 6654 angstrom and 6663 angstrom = 6657.46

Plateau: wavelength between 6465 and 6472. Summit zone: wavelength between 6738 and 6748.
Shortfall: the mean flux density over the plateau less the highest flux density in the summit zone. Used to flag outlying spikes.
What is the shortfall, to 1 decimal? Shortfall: 0.1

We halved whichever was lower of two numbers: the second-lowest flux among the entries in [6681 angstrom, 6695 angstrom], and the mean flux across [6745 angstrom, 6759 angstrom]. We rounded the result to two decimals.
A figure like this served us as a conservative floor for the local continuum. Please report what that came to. 1.72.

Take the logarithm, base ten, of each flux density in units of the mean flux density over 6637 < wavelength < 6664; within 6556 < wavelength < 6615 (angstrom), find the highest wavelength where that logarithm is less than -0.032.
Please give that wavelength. 6613.15 angstrom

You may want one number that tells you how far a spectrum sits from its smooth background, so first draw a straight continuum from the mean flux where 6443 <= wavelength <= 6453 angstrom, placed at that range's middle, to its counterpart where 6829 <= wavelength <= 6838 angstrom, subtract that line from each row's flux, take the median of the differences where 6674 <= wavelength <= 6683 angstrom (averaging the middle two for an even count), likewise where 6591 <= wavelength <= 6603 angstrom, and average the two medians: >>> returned -0.10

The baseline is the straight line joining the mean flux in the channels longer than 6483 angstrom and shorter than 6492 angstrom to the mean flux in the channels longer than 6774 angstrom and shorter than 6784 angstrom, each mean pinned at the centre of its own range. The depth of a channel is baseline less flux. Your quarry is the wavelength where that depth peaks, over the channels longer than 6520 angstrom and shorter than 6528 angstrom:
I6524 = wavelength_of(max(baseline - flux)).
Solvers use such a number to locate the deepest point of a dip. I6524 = 6525.42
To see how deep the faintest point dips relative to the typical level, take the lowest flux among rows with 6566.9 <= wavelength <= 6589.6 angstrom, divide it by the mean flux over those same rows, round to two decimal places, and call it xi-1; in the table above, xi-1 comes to 0.79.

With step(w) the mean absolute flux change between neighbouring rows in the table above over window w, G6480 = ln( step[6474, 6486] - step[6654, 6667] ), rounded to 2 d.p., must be -1.11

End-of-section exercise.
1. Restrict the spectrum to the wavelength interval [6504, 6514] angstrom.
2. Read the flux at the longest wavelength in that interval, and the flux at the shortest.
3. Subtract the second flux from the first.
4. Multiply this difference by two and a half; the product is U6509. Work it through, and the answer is 1.8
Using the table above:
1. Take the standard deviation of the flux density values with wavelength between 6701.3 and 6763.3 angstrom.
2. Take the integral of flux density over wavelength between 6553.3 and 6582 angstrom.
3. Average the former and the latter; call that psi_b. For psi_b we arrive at 55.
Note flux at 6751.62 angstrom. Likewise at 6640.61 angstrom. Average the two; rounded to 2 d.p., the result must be 4.07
